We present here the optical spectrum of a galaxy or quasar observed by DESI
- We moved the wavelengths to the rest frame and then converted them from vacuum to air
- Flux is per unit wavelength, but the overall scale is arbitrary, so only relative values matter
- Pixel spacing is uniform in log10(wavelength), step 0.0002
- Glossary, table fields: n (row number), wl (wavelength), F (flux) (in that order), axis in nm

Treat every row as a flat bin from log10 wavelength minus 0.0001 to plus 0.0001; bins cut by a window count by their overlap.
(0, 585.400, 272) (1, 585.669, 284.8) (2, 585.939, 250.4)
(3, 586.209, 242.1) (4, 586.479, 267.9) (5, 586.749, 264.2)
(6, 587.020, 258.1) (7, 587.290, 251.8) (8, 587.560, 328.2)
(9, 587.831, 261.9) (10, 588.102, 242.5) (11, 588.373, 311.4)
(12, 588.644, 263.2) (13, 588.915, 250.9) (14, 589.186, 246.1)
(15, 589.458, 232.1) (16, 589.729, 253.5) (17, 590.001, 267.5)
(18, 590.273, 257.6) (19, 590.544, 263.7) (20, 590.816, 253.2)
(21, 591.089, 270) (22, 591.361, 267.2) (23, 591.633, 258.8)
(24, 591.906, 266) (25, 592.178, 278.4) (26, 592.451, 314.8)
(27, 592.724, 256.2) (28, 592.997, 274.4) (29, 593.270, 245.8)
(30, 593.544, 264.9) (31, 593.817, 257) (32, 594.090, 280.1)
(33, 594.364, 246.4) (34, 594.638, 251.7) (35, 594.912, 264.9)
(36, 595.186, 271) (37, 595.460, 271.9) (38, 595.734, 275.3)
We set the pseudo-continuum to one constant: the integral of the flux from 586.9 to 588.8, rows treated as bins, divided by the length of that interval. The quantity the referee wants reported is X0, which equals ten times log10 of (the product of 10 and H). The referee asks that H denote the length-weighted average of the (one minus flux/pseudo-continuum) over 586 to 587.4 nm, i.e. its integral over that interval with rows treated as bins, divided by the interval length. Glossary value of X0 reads -2.0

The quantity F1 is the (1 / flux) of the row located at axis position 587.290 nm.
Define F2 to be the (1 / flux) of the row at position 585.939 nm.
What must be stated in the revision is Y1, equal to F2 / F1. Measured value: 1.01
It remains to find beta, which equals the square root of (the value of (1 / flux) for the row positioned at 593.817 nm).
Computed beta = 0.0624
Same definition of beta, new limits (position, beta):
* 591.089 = 0.0609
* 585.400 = 0.0606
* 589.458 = 0.0656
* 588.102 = 0.0642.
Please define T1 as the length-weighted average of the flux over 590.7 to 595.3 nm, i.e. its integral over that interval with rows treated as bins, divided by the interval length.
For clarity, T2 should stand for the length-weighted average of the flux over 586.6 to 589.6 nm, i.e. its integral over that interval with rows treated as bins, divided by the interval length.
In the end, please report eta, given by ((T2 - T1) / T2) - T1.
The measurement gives -266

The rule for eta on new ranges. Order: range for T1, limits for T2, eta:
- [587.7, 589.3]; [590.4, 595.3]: -263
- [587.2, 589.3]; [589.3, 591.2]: -270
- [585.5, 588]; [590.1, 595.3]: -267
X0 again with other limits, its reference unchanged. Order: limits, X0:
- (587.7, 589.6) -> -2.5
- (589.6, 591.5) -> -3.6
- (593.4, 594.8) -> -3.0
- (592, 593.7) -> -12.0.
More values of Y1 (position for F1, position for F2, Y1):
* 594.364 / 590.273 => 0.96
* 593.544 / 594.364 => 1.08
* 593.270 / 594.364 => 1.00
